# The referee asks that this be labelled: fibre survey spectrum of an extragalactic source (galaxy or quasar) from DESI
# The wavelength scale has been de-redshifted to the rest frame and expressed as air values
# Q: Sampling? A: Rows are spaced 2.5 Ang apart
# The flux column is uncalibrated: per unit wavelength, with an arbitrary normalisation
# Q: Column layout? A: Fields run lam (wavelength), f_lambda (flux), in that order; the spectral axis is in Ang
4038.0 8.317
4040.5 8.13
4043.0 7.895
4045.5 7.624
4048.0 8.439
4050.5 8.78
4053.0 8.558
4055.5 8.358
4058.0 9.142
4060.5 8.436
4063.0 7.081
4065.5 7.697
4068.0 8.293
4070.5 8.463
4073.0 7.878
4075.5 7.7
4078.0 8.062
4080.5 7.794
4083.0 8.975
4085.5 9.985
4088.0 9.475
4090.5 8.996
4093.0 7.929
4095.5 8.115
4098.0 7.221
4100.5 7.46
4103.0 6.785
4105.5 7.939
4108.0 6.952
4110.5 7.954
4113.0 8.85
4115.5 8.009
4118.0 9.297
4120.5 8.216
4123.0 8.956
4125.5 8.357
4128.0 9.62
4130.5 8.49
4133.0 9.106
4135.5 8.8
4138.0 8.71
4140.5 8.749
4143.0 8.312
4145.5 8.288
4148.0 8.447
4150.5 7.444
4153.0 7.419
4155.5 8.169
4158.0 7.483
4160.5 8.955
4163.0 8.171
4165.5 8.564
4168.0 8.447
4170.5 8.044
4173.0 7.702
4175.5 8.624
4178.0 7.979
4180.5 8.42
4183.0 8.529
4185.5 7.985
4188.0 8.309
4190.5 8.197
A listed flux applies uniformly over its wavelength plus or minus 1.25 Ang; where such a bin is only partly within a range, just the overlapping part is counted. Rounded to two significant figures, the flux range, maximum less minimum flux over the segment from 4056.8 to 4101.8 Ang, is 2.9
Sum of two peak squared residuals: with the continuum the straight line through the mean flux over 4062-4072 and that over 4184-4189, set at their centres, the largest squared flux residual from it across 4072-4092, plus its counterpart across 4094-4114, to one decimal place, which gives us 5.6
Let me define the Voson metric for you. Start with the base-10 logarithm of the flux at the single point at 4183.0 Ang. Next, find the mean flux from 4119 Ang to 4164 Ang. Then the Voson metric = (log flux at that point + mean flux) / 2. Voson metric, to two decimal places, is 4.68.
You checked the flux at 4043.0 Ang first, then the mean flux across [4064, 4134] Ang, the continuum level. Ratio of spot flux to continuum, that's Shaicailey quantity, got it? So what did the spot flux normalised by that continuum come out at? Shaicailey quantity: 0.95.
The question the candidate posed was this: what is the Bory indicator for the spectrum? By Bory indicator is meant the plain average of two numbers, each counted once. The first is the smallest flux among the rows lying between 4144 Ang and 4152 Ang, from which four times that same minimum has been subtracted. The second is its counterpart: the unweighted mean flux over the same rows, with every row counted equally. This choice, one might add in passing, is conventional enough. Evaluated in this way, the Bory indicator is -7.14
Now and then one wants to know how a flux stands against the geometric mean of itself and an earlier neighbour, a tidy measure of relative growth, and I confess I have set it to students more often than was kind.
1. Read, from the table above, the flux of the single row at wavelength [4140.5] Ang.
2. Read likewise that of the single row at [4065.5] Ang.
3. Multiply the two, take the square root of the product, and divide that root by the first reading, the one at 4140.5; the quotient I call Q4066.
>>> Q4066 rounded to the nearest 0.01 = 0.94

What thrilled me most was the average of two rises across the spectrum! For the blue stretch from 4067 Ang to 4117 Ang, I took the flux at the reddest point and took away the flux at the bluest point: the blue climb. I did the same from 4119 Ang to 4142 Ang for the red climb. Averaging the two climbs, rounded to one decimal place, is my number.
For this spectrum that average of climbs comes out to 0.1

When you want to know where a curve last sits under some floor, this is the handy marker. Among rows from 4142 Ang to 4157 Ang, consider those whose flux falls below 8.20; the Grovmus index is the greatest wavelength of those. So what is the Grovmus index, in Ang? 4155.5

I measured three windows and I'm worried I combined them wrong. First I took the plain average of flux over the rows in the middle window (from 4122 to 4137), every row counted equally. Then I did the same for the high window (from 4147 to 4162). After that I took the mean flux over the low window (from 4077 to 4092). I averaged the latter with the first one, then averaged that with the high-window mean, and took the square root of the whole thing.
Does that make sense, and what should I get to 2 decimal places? 2.90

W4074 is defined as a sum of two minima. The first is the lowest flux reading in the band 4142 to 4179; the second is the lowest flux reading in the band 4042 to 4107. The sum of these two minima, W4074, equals 14.2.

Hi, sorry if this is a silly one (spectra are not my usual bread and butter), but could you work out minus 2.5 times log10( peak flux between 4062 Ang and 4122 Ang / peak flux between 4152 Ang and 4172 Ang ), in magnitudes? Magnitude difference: -0.12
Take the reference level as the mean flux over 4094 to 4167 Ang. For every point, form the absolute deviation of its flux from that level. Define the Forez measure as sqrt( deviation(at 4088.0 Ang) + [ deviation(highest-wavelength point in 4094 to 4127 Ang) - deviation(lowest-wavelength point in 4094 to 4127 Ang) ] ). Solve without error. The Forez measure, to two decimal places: 1.11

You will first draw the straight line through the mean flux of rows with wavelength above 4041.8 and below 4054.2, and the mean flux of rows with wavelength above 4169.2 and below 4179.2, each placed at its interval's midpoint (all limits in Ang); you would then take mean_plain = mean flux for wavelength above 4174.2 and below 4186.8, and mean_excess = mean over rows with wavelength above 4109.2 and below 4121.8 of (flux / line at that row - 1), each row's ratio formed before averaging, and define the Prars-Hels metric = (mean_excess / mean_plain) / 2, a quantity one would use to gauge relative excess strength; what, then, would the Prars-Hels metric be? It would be 0.002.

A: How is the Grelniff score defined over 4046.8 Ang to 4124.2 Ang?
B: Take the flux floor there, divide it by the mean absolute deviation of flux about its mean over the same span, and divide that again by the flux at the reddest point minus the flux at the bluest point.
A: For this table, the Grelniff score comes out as 22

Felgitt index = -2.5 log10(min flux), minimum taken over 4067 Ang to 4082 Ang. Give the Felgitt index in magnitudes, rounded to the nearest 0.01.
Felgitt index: -2.22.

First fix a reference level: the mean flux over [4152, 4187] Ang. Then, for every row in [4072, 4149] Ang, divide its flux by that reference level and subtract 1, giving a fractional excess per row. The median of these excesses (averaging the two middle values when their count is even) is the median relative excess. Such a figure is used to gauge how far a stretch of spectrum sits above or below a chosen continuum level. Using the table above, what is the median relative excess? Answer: 0.02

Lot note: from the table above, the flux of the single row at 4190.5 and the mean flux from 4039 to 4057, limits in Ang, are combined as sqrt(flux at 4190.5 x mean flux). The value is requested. 8.23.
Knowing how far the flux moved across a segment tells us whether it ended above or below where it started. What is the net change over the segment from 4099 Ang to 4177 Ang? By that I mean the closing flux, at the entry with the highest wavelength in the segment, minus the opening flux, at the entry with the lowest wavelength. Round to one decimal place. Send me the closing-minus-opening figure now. 1.2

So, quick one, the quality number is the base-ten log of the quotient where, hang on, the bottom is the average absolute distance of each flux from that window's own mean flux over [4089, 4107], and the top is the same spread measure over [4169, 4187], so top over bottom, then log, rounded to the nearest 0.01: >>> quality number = -0.26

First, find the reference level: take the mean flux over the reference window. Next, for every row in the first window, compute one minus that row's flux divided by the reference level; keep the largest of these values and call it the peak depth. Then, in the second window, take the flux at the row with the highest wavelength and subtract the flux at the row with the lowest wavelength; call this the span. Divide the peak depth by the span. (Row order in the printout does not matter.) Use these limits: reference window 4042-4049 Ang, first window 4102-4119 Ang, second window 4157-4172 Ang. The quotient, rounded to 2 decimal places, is 0.27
